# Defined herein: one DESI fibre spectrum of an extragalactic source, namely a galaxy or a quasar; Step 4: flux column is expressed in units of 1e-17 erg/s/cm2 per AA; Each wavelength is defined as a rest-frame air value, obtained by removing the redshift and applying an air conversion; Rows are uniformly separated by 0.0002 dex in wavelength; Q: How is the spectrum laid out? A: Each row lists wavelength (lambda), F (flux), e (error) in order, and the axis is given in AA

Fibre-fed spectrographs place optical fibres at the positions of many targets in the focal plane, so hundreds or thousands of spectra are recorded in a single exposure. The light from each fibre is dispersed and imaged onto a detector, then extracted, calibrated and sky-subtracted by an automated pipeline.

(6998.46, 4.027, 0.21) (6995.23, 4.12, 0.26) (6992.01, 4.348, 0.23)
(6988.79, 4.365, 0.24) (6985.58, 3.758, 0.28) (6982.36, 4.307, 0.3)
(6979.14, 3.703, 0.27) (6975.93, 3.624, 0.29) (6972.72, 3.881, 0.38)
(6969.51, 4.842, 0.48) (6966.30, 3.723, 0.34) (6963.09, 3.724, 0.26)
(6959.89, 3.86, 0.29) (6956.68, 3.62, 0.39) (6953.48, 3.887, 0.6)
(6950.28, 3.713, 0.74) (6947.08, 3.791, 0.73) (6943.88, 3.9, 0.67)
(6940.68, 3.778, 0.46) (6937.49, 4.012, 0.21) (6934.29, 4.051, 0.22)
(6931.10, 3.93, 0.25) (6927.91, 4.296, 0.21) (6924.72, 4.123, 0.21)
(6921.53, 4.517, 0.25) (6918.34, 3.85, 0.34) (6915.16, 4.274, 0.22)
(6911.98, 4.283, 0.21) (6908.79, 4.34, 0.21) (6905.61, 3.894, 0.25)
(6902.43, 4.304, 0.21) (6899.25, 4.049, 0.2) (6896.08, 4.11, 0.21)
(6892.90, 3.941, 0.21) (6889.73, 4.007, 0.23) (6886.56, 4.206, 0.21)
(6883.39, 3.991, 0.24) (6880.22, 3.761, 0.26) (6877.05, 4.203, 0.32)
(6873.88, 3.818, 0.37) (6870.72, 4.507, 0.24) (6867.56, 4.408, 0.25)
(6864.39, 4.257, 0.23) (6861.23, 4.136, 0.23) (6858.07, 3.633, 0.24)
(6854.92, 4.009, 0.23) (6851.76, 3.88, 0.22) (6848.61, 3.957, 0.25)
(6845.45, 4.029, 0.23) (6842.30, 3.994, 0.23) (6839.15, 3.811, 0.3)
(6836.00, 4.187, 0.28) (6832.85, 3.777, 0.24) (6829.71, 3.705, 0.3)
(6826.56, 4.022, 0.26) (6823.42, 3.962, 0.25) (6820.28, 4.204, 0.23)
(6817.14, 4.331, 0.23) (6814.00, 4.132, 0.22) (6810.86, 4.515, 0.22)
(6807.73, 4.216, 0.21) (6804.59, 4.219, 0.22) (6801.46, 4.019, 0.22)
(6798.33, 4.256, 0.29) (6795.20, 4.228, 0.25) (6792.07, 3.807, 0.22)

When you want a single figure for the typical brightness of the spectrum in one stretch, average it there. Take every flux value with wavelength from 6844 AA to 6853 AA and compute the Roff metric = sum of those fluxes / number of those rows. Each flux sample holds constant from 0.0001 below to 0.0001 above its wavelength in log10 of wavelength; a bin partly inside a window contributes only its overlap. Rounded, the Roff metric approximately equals 3.96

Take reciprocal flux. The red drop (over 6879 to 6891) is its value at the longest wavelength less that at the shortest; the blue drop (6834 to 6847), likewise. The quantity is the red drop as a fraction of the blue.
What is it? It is -1.7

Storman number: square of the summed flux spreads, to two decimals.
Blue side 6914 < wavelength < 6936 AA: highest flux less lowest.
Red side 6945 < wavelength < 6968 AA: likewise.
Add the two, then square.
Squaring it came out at 0.87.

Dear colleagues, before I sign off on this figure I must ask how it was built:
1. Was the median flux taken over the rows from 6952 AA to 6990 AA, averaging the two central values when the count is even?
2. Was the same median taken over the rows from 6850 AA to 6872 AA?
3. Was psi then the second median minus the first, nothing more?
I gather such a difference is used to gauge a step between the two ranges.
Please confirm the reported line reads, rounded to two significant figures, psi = 0.33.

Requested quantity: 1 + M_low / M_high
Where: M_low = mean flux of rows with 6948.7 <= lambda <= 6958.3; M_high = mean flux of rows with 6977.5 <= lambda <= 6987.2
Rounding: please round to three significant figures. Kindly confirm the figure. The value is 1.95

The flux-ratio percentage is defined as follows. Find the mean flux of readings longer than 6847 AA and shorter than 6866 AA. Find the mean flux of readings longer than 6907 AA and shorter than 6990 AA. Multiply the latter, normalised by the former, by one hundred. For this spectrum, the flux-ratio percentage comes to 101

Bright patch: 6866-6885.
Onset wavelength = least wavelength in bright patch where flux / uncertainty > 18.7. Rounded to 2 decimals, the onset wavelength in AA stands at 6870.72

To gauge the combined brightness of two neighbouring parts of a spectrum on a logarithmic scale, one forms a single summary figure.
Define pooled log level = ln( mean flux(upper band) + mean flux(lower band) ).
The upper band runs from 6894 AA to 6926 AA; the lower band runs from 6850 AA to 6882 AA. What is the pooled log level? 2.11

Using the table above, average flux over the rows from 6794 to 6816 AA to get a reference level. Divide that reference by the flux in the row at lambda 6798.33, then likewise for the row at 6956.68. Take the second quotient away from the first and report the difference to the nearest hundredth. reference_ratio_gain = -0.17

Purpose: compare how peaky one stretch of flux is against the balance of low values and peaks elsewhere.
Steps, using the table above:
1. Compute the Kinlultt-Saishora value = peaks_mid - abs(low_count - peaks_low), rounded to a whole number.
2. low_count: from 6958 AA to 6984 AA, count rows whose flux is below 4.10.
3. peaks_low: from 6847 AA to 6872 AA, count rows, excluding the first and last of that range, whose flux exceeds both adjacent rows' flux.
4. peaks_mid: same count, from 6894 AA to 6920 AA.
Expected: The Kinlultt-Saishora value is -3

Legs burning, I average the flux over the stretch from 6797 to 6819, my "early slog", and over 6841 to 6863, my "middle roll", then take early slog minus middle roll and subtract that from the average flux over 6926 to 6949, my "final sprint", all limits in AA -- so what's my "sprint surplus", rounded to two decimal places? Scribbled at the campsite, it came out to 3.67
